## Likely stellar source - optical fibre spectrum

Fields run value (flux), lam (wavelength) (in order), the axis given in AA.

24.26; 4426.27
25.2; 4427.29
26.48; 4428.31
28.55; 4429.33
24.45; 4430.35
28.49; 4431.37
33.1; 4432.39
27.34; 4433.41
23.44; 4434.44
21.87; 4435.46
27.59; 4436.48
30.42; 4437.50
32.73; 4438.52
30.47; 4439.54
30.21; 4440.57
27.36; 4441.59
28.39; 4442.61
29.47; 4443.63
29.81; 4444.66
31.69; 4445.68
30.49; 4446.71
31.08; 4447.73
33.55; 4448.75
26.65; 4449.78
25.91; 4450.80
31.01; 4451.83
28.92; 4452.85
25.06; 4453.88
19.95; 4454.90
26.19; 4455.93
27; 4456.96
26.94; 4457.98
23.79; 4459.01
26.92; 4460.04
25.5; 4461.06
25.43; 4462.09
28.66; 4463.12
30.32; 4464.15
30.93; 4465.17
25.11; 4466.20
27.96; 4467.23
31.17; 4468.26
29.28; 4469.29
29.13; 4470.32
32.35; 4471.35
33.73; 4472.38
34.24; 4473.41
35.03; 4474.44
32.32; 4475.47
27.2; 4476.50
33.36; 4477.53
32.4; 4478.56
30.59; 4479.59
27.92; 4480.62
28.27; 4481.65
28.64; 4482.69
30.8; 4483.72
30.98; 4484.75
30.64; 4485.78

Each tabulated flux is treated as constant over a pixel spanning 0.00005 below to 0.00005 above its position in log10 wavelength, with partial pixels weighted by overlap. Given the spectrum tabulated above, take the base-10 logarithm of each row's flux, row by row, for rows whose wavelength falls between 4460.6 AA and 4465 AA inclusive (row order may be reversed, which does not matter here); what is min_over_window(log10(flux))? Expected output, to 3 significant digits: 1.41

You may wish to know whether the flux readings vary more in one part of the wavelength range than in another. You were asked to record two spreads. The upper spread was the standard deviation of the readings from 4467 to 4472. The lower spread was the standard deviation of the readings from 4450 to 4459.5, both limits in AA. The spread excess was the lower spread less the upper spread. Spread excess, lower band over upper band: 1.4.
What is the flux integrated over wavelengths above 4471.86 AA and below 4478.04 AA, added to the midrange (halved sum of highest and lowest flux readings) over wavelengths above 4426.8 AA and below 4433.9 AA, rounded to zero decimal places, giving 231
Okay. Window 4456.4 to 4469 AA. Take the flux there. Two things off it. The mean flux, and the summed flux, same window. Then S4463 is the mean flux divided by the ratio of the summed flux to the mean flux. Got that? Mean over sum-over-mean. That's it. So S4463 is 2.29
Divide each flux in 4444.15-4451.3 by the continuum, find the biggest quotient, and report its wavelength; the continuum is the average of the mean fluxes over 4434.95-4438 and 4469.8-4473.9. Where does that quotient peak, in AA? 4448.75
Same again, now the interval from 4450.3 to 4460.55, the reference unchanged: 4451.83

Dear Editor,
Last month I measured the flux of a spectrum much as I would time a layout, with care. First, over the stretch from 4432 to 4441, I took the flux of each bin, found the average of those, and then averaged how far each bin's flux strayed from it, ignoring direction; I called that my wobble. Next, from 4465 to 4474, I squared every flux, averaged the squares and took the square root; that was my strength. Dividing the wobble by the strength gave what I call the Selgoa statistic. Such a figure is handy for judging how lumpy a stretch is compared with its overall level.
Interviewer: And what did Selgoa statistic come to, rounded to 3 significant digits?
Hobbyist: 0.102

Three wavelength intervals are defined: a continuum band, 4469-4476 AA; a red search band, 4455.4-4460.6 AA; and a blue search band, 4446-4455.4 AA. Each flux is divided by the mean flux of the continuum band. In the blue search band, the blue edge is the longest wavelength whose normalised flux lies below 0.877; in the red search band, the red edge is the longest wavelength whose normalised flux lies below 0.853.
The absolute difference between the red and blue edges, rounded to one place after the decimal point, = 5.1 AA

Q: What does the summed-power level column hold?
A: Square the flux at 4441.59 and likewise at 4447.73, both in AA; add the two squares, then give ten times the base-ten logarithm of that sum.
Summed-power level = 32.3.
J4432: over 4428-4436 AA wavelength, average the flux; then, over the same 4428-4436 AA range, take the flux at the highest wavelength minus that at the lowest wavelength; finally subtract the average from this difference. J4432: -31.3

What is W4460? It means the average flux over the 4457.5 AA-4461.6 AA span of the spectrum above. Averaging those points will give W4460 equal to 26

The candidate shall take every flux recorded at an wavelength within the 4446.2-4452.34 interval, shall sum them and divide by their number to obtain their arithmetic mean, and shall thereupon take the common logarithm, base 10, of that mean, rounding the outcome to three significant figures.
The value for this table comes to 1.47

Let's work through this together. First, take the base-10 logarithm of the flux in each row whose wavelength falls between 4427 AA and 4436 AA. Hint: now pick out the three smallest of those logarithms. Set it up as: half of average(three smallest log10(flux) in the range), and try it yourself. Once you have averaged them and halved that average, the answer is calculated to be 0.683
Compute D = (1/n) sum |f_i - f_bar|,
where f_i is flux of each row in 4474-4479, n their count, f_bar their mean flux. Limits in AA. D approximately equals 1.9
